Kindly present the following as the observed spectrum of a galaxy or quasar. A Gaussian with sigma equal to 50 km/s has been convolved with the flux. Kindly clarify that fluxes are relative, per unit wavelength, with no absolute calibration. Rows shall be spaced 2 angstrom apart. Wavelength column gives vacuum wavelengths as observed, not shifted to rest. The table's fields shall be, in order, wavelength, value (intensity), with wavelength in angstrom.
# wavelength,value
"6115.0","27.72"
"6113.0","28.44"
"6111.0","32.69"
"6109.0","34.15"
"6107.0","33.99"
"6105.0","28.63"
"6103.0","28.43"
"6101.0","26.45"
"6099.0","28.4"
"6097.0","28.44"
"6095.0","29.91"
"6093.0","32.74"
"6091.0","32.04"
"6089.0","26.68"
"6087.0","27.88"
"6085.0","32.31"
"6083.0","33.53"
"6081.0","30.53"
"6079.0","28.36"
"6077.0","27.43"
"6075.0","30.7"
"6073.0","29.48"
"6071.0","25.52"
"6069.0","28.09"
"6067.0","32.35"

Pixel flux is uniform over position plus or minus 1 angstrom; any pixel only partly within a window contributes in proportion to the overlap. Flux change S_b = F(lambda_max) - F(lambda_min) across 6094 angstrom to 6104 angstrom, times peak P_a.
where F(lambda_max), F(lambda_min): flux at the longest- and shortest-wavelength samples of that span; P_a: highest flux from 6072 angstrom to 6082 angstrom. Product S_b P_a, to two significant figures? -45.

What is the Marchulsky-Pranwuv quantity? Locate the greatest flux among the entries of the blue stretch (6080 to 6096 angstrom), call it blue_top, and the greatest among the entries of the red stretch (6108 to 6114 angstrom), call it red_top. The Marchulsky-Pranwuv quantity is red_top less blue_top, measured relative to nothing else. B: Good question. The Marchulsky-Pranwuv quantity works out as 1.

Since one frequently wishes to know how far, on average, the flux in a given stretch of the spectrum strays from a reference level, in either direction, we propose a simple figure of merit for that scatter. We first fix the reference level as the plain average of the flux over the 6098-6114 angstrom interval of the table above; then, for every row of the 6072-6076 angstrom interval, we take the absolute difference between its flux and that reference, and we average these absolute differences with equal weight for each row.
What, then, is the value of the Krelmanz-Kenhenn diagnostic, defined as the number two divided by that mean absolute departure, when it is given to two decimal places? 3.28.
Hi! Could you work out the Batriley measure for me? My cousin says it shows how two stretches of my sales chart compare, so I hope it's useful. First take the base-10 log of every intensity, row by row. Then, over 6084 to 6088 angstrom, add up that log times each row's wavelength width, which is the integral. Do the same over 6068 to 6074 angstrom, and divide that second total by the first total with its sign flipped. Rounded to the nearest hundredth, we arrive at -1.46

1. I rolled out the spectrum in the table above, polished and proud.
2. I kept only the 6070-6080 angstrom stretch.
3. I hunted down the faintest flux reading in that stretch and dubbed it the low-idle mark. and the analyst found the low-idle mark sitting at 25.52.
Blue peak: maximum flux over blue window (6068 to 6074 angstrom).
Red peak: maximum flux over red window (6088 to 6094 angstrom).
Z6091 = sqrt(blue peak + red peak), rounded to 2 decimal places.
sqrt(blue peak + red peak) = 7.89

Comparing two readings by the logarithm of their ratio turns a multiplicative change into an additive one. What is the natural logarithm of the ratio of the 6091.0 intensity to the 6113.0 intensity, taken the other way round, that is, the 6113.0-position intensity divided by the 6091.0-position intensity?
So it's -0.12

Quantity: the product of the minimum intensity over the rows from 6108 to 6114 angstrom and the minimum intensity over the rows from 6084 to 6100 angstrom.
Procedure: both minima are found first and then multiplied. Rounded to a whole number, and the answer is 759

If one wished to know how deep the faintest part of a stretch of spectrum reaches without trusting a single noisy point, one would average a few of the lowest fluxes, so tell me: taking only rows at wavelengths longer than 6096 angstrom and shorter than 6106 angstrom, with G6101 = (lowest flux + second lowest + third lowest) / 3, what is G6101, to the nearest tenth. 27.8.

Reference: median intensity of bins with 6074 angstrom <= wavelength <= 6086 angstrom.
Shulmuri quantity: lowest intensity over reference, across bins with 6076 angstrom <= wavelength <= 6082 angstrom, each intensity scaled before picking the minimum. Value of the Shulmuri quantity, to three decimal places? 0.896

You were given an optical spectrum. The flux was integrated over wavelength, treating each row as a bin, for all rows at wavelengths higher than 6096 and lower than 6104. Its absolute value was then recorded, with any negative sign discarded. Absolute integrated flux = 223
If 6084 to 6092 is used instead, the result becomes 238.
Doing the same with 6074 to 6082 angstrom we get 234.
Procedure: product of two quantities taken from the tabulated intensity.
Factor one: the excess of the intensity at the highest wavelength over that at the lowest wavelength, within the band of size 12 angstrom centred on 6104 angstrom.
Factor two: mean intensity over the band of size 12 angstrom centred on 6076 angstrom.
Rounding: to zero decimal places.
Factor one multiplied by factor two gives 165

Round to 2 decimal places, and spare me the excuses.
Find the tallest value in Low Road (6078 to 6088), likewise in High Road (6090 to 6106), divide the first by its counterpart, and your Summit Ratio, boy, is 1.02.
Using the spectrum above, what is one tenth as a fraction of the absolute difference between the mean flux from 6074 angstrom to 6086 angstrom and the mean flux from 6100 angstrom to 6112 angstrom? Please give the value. 0.41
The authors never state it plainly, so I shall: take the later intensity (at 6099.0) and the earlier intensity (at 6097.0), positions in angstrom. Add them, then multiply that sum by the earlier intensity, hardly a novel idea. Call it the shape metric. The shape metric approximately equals 1617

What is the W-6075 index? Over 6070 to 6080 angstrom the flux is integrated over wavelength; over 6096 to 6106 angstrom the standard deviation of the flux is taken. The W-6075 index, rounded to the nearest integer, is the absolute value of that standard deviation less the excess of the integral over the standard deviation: 281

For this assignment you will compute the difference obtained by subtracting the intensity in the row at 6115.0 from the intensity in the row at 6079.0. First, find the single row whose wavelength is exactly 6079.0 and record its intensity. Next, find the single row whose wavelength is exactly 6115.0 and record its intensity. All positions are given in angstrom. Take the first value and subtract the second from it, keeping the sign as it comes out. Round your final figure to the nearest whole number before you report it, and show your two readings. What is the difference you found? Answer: 1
